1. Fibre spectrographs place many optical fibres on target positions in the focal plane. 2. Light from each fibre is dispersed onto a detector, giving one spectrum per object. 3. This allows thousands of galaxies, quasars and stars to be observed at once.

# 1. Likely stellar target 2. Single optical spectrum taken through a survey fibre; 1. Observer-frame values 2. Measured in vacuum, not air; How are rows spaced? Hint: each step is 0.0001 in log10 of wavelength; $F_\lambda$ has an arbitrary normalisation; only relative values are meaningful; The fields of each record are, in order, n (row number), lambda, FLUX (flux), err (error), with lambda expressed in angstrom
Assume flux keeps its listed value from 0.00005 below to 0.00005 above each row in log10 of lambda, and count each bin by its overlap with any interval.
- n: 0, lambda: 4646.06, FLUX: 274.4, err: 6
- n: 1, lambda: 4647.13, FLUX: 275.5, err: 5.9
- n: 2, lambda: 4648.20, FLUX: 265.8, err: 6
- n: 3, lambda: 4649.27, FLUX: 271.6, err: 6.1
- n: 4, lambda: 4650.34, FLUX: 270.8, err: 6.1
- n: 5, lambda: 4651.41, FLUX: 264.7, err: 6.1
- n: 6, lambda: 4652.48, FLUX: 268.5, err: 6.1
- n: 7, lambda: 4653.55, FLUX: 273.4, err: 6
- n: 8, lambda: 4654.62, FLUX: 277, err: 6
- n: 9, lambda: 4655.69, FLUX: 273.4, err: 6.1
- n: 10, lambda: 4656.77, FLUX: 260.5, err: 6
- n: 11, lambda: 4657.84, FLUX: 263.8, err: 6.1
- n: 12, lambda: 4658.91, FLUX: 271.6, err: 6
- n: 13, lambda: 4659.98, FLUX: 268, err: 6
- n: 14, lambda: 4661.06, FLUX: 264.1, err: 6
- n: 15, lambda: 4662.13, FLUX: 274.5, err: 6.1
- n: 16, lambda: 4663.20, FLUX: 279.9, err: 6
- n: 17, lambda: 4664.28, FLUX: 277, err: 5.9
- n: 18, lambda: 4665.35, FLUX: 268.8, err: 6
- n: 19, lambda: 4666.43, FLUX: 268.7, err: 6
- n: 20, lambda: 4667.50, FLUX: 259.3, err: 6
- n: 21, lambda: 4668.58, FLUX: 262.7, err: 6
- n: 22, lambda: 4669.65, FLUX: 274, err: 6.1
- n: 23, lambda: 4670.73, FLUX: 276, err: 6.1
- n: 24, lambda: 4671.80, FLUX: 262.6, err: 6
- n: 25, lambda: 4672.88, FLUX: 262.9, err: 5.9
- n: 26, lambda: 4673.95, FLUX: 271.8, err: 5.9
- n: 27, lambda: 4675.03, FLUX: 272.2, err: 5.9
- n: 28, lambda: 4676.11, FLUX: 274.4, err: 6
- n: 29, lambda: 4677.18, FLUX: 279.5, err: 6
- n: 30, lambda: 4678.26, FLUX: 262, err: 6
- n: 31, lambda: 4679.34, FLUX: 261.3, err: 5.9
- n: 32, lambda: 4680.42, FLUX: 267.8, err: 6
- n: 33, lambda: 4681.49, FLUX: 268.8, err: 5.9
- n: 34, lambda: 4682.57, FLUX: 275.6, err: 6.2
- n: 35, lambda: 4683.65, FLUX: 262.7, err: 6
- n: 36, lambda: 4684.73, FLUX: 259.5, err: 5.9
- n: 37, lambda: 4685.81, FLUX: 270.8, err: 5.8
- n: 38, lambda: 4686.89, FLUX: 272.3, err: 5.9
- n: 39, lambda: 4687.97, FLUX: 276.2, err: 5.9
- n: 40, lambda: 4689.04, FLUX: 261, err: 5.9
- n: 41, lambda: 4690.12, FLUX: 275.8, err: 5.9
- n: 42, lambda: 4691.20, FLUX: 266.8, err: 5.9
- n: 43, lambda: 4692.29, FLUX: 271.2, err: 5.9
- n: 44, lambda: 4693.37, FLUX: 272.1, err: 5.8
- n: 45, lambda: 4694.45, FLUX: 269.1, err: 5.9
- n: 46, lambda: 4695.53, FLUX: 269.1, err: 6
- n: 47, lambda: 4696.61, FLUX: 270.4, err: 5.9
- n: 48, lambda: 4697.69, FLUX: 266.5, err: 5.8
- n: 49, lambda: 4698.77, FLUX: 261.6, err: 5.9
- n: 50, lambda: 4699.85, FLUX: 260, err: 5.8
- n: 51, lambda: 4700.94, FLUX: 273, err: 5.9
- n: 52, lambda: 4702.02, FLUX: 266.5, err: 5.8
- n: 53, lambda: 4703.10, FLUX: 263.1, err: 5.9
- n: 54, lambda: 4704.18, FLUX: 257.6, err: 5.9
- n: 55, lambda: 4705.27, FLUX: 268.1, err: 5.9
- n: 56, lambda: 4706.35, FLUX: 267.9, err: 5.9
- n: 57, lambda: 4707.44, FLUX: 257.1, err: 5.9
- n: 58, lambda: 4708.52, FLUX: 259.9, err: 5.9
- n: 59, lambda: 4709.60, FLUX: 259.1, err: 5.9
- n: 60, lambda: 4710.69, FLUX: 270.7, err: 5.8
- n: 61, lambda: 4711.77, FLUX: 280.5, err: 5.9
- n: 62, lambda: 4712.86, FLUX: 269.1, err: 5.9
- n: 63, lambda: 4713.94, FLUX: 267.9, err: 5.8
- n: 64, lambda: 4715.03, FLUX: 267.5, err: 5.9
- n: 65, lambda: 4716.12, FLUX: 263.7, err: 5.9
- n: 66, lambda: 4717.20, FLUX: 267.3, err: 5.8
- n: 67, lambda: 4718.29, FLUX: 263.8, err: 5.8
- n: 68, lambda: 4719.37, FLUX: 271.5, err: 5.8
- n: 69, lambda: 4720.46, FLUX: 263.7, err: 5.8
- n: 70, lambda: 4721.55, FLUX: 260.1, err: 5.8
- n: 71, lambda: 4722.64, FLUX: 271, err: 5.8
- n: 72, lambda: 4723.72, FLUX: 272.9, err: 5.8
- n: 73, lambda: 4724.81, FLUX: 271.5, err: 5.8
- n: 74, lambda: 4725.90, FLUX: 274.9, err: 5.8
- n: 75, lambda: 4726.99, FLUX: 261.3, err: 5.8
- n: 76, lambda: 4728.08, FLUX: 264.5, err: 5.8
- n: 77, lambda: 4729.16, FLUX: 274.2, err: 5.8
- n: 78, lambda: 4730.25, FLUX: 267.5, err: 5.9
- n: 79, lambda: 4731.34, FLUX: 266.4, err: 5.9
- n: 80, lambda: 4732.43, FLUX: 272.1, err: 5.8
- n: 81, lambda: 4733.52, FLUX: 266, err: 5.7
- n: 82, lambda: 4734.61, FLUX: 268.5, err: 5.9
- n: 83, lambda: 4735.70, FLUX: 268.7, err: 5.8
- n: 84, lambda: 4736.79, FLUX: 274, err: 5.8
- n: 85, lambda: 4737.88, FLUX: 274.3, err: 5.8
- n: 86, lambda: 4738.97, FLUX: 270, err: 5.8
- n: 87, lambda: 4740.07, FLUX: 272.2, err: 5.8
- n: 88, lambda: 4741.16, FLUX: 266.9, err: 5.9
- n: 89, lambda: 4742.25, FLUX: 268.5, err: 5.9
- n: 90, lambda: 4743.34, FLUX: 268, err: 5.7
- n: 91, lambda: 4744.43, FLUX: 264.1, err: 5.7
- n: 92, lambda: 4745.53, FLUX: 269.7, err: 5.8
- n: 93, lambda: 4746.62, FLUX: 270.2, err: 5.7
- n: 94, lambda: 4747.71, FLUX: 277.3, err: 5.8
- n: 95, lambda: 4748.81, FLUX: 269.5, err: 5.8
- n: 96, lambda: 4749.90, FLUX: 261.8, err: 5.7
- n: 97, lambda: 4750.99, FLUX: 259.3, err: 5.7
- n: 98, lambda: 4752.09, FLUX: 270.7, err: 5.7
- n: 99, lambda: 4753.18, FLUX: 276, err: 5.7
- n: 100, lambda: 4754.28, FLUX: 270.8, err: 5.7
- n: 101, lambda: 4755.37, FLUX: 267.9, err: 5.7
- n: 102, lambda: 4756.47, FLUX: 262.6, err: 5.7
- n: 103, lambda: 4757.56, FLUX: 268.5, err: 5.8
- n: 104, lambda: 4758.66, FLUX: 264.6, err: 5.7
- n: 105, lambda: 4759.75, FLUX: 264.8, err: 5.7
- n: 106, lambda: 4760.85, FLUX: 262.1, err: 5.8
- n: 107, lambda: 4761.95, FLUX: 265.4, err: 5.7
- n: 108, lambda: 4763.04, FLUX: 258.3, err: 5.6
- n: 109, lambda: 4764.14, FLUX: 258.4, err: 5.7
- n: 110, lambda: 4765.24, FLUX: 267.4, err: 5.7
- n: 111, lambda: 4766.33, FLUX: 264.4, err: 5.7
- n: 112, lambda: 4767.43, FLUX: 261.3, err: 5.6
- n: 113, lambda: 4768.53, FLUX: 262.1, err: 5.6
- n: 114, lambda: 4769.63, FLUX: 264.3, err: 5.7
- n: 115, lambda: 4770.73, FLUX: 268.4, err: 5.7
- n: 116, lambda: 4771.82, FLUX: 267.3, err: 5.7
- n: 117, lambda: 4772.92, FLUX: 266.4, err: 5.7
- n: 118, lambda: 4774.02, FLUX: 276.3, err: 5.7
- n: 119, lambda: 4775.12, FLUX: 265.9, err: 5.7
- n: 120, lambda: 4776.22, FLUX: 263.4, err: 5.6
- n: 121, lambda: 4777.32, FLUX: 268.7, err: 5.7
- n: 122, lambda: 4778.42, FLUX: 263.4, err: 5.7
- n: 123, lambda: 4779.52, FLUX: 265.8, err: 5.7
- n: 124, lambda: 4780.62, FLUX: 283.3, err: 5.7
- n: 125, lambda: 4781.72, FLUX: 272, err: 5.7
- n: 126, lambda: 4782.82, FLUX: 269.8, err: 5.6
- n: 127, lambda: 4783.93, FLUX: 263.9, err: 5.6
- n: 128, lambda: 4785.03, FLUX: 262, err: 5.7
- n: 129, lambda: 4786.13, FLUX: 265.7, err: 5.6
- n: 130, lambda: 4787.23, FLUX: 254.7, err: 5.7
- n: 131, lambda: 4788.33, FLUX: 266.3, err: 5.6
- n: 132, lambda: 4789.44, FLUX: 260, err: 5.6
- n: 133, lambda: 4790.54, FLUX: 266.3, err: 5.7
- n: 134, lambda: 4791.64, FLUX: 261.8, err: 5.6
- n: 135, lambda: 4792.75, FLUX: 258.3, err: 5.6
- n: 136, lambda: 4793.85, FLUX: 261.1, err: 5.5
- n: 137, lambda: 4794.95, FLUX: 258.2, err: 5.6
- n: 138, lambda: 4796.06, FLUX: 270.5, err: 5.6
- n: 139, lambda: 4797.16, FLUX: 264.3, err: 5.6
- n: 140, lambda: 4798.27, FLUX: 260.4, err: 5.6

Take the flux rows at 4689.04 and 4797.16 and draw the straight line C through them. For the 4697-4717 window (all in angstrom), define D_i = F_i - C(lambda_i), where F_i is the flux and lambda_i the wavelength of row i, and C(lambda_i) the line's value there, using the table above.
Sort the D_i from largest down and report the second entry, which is 11.6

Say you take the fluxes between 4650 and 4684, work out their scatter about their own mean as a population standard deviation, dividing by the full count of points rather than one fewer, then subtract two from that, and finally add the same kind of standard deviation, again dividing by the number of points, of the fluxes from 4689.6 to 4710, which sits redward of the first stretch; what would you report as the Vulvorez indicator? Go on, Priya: 9.3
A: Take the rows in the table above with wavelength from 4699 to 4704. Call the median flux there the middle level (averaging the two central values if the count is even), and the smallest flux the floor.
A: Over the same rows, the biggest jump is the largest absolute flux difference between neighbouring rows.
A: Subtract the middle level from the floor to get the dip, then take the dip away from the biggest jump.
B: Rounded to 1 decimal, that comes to 17.8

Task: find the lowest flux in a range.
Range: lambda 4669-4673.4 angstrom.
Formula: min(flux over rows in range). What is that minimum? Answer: 262.6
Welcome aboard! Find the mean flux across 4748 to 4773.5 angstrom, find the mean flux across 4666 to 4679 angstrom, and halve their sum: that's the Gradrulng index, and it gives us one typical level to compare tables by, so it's 267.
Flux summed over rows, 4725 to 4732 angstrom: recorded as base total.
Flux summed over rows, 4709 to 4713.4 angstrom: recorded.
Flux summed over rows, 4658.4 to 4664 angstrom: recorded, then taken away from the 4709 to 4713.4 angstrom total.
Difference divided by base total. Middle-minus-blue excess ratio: -0.2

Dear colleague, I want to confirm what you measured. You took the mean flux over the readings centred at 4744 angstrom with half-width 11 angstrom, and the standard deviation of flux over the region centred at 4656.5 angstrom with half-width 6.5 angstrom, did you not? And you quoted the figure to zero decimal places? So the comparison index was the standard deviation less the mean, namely -264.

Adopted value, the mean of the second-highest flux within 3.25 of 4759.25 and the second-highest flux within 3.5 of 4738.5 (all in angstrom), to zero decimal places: 270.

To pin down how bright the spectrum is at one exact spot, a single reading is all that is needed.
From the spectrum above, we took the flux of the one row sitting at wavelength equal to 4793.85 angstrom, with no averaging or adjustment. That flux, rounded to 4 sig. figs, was 261.1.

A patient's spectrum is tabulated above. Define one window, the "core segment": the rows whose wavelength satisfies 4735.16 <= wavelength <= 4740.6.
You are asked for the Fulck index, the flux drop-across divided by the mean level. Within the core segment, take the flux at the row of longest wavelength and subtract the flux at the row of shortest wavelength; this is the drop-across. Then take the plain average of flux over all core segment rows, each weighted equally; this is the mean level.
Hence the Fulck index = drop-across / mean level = 0.013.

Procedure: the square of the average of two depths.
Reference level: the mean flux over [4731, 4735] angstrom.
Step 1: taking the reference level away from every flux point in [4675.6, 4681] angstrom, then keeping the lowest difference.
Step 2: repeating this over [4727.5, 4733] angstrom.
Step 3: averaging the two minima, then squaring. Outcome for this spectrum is 29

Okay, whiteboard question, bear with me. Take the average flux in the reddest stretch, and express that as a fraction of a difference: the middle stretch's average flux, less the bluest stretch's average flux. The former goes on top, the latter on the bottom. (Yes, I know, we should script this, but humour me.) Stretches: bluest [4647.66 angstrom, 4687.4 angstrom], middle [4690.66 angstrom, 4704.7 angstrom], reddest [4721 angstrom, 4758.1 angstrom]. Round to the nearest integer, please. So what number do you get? -110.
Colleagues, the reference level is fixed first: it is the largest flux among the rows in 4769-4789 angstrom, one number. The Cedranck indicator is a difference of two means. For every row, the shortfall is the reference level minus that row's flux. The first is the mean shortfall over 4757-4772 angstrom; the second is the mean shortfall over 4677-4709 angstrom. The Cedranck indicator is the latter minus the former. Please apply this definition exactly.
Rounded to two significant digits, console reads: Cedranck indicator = -3.0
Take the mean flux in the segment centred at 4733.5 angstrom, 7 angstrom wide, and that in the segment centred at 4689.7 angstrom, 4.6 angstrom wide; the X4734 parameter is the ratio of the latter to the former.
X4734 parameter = 1.00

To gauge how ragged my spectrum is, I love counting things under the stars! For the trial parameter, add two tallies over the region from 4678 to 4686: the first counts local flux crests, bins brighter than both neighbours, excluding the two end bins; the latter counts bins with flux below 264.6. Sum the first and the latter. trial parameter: 5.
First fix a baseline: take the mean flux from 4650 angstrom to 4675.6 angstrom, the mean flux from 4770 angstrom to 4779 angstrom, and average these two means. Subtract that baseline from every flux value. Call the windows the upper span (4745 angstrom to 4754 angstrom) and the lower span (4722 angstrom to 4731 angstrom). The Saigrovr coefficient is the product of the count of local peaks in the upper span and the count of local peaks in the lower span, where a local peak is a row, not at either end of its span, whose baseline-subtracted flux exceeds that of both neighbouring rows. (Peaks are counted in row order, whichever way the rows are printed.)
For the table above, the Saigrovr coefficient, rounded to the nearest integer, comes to 3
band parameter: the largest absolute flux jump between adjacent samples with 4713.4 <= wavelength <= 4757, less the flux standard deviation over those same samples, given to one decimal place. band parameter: 9.2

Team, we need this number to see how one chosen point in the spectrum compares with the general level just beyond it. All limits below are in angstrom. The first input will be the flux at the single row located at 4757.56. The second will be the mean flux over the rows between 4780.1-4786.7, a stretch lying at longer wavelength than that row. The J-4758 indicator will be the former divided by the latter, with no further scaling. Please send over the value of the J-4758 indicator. 1.00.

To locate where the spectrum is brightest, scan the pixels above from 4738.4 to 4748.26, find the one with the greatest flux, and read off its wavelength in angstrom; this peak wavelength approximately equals 4747.71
